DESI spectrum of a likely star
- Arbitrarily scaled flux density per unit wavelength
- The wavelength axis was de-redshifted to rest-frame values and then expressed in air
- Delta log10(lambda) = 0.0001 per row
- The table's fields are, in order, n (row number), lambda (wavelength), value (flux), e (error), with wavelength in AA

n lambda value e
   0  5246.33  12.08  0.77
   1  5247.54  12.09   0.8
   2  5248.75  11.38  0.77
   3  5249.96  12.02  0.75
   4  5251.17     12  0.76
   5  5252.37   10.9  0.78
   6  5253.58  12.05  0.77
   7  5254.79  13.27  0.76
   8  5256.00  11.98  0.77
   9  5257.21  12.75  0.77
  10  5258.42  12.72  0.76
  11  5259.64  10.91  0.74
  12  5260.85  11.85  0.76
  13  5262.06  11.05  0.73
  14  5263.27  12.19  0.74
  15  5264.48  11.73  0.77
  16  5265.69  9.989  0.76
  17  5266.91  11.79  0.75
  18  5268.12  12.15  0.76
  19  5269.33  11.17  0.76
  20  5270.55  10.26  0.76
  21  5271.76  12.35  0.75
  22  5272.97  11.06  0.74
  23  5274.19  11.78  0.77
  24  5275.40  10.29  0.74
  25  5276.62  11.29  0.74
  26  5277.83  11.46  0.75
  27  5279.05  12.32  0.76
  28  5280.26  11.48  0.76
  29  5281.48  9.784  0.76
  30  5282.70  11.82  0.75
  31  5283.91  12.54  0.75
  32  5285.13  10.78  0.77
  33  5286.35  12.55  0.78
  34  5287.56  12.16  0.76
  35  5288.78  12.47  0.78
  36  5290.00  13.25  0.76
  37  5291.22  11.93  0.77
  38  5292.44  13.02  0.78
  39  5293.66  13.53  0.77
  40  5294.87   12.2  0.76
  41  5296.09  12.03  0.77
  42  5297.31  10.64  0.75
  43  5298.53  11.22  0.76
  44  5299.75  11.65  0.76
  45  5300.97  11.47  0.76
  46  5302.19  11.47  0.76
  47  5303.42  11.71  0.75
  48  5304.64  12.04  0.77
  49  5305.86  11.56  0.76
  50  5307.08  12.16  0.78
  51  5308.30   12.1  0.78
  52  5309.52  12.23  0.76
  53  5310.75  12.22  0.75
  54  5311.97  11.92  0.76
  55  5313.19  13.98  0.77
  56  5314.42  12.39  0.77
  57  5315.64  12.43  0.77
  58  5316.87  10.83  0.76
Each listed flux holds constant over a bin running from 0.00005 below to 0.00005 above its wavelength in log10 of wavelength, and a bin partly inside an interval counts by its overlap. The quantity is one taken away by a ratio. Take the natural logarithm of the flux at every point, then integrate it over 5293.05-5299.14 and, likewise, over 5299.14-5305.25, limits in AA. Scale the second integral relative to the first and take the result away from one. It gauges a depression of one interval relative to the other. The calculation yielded 0.006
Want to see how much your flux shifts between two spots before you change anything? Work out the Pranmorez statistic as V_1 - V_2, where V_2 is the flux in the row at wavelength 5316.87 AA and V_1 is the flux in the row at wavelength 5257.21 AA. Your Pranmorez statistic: 1.9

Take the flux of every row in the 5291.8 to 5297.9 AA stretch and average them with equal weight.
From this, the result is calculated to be 12.3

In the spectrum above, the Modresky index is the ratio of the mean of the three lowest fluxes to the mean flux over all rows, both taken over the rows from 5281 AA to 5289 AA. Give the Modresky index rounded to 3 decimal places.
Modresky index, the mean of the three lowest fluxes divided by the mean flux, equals 0.920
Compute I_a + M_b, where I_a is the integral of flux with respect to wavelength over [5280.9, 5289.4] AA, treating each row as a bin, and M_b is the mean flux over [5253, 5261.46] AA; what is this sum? 112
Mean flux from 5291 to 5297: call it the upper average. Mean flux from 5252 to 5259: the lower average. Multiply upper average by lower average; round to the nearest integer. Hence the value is 154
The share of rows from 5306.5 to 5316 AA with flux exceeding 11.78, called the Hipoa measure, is 1.0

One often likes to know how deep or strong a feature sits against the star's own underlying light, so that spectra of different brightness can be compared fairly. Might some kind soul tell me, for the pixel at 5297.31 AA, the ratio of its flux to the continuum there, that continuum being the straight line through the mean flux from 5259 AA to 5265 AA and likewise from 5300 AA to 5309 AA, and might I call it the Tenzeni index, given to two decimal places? 0.91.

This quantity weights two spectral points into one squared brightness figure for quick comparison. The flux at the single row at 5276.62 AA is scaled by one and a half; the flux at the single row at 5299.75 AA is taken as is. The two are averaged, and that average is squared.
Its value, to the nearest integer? 204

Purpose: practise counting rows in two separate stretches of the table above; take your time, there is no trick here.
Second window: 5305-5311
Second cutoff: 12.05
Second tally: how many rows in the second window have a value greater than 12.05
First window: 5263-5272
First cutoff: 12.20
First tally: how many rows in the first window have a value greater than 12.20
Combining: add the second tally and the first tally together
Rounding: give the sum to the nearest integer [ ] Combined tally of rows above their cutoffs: 5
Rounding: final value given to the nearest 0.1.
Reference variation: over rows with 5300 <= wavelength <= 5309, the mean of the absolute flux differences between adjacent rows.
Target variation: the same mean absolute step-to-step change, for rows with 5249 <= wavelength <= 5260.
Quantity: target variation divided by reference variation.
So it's 3.2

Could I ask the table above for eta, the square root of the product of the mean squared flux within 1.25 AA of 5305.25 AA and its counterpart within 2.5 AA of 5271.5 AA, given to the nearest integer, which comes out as 133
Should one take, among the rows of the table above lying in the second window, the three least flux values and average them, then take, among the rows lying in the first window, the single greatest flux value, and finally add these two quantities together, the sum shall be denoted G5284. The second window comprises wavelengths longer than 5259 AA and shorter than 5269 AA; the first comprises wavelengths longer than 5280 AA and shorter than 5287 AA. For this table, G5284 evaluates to 23.2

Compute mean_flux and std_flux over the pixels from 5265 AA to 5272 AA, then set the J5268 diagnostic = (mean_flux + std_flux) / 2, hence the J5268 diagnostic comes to 6.1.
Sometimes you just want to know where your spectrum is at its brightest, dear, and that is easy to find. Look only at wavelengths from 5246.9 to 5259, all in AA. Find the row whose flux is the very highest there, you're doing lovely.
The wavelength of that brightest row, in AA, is 5254.79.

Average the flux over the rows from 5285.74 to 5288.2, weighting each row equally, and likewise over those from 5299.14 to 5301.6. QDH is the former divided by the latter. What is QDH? 1.07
